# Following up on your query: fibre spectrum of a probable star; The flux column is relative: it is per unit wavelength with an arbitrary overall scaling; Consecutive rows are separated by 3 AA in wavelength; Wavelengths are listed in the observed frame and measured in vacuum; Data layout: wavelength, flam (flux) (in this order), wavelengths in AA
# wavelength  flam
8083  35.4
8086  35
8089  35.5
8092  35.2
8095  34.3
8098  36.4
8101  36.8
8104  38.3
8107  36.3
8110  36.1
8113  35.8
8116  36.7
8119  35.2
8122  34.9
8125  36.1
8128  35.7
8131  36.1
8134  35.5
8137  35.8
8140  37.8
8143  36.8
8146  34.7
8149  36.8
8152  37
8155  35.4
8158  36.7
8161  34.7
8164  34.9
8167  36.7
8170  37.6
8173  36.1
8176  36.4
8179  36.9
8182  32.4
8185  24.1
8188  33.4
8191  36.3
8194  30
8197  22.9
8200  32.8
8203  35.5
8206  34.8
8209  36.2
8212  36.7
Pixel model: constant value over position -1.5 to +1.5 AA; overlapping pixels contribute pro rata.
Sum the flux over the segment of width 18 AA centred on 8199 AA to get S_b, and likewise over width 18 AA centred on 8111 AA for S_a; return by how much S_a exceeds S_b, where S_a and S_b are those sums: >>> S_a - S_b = 26.1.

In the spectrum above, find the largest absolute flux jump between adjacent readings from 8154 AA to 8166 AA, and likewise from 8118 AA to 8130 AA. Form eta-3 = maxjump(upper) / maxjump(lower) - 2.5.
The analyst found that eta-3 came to -0.83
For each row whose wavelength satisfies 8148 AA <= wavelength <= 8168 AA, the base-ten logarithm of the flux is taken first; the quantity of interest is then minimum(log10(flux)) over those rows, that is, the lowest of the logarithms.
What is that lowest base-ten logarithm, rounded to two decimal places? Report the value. 1.54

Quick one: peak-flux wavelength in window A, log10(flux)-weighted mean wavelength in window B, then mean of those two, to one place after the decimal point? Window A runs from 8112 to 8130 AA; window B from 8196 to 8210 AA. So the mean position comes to 8159.6 AA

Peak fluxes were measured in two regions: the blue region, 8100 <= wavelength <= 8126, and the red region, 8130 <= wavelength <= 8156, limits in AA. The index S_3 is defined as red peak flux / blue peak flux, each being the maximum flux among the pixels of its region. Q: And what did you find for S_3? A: 0.99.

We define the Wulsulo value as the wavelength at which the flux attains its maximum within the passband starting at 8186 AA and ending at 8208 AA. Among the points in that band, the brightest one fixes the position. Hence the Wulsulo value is 8191 AA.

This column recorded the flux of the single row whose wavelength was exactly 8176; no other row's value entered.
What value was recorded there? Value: 36.4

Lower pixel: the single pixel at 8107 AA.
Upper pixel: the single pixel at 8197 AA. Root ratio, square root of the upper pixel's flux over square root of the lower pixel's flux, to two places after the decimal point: 0.79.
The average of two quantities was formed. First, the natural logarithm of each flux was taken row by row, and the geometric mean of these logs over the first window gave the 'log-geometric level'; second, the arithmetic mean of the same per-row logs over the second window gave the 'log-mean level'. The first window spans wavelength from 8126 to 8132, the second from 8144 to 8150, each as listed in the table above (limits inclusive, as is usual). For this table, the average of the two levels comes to 3.58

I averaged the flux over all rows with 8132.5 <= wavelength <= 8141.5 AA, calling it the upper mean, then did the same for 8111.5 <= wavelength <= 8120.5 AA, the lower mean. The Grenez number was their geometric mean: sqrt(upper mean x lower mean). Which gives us 36.1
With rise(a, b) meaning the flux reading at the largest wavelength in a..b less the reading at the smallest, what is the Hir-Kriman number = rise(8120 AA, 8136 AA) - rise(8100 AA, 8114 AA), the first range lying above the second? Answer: 1.6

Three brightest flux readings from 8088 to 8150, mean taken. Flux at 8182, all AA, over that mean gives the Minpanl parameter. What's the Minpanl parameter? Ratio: 0.86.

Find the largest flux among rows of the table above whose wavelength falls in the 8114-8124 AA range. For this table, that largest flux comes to 36.7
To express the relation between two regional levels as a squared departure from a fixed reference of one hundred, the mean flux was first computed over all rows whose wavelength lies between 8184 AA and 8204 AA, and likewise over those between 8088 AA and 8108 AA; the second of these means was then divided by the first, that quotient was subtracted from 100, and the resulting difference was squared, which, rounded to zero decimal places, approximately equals 9766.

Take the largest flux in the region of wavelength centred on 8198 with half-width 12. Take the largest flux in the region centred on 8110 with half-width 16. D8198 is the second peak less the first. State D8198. 2.0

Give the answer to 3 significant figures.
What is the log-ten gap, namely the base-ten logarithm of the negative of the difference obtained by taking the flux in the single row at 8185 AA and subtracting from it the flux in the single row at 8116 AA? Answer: 1.10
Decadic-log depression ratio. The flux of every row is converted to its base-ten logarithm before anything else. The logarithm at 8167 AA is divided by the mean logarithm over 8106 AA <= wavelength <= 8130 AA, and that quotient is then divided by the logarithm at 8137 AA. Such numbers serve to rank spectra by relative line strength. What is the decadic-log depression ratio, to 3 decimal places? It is 0.648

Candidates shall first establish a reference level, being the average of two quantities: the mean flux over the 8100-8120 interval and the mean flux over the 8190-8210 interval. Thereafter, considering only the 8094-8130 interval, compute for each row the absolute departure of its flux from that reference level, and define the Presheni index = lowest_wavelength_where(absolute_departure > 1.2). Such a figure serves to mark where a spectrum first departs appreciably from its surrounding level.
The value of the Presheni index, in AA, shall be 8098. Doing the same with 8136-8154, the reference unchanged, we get 8137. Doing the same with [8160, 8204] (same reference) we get 8167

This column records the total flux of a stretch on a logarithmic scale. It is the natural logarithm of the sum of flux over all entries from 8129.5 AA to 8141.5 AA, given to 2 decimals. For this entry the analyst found 4.98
